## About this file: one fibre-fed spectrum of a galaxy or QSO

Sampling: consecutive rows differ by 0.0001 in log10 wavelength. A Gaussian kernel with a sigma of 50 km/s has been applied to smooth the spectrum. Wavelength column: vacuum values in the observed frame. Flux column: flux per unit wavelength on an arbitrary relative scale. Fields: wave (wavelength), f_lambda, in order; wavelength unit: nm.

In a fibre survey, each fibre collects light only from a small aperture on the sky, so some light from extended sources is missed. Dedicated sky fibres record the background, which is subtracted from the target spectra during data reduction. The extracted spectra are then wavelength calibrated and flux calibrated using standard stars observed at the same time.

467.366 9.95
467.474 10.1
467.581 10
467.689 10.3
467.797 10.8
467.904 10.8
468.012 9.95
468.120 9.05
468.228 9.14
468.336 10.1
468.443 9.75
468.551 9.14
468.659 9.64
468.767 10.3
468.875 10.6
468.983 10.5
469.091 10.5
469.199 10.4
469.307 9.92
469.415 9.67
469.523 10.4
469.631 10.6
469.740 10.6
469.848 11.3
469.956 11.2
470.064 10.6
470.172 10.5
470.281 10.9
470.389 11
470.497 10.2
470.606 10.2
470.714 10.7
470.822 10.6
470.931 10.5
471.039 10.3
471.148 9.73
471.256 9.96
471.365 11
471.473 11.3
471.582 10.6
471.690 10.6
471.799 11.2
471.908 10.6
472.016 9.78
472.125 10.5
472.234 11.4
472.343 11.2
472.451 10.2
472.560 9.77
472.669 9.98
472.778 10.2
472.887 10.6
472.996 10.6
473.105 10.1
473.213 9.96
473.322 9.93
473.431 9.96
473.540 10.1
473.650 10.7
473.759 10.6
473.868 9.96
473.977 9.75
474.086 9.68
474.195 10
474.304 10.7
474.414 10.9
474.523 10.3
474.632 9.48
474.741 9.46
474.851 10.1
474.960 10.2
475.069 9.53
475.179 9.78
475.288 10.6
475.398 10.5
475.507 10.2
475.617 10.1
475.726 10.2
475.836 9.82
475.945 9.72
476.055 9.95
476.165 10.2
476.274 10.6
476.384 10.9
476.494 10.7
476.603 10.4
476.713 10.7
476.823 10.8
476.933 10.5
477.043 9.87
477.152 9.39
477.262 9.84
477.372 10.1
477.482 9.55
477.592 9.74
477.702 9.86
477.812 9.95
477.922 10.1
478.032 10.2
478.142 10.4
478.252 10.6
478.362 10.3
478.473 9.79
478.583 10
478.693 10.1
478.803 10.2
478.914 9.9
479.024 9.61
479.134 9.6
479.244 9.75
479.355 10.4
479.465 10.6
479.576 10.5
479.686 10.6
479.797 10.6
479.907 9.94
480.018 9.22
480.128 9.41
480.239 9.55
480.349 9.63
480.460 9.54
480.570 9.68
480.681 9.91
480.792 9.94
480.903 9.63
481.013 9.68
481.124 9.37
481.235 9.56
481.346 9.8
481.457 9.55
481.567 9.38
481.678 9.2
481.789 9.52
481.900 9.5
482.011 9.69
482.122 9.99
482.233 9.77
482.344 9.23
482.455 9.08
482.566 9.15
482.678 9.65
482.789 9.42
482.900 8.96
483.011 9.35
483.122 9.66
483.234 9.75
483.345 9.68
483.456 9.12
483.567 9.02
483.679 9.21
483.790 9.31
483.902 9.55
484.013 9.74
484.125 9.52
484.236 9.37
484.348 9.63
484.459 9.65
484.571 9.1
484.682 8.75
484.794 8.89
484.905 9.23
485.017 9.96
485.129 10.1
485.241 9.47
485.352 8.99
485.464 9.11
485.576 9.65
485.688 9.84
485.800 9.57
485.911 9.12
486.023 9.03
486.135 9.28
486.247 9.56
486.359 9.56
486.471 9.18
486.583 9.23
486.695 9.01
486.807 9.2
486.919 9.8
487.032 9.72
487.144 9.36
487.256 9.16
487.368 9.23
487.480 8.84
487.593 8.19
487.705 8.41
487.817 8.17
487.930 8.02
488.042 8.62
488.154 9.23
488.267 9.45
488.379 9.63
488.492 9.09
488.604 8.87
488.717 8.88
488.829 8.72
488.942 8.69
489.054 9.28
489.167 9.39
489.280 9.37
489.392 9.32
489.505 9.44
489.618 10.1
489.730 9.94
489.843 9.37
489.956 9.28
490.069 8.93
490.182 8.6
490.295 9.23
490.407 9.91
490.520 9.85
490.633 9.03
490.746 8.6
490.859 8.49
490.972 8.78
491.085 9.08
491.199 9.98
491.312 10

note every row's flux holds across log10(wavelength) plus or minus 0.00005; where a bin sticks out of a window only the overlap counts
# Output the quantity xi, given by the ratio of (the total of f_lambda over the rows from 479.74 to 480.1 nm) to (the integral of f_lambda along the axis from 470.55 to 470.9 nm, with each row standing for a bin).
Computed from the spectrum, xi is 8.1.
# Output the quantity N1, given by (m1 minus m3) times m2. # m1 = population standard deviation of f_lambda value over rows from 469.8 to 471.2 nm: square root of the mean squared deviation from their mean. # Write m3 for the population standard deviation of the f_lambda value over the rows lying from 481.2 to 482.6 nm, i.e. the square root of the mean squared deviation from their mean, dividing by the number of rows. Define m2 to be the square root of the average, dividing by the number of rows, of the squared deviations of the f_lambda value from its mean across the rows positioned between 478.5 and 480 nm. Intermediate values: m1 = 0.4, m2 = 0.36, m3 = 0.27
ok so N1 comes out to 0.06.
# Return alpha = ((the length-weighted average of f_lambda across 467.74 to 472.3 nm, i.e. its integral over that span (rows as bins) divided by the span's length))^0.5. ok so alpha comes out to 3.22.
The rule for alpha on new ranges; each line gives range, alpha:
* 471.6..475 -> 3.21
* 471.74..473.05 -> 3.24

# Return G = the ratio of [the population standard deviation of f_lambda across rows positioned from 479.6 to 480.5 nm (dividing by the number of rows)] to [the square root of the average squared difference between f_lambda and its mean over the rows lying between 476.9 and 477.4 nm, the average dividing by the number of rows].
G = 1.36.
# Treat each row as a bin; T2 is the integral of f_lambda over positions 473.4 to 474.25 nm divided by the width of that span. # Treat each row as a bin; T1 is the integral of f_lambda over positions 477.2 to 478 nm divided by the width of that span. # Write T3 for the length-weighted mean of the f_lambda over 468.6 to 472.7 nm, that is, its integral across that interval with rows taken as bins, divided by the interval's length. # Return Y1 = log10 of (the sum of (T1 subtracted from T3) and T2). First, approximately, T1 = 9.9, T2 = 10.1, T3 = 10.5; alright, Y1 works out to 1.03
